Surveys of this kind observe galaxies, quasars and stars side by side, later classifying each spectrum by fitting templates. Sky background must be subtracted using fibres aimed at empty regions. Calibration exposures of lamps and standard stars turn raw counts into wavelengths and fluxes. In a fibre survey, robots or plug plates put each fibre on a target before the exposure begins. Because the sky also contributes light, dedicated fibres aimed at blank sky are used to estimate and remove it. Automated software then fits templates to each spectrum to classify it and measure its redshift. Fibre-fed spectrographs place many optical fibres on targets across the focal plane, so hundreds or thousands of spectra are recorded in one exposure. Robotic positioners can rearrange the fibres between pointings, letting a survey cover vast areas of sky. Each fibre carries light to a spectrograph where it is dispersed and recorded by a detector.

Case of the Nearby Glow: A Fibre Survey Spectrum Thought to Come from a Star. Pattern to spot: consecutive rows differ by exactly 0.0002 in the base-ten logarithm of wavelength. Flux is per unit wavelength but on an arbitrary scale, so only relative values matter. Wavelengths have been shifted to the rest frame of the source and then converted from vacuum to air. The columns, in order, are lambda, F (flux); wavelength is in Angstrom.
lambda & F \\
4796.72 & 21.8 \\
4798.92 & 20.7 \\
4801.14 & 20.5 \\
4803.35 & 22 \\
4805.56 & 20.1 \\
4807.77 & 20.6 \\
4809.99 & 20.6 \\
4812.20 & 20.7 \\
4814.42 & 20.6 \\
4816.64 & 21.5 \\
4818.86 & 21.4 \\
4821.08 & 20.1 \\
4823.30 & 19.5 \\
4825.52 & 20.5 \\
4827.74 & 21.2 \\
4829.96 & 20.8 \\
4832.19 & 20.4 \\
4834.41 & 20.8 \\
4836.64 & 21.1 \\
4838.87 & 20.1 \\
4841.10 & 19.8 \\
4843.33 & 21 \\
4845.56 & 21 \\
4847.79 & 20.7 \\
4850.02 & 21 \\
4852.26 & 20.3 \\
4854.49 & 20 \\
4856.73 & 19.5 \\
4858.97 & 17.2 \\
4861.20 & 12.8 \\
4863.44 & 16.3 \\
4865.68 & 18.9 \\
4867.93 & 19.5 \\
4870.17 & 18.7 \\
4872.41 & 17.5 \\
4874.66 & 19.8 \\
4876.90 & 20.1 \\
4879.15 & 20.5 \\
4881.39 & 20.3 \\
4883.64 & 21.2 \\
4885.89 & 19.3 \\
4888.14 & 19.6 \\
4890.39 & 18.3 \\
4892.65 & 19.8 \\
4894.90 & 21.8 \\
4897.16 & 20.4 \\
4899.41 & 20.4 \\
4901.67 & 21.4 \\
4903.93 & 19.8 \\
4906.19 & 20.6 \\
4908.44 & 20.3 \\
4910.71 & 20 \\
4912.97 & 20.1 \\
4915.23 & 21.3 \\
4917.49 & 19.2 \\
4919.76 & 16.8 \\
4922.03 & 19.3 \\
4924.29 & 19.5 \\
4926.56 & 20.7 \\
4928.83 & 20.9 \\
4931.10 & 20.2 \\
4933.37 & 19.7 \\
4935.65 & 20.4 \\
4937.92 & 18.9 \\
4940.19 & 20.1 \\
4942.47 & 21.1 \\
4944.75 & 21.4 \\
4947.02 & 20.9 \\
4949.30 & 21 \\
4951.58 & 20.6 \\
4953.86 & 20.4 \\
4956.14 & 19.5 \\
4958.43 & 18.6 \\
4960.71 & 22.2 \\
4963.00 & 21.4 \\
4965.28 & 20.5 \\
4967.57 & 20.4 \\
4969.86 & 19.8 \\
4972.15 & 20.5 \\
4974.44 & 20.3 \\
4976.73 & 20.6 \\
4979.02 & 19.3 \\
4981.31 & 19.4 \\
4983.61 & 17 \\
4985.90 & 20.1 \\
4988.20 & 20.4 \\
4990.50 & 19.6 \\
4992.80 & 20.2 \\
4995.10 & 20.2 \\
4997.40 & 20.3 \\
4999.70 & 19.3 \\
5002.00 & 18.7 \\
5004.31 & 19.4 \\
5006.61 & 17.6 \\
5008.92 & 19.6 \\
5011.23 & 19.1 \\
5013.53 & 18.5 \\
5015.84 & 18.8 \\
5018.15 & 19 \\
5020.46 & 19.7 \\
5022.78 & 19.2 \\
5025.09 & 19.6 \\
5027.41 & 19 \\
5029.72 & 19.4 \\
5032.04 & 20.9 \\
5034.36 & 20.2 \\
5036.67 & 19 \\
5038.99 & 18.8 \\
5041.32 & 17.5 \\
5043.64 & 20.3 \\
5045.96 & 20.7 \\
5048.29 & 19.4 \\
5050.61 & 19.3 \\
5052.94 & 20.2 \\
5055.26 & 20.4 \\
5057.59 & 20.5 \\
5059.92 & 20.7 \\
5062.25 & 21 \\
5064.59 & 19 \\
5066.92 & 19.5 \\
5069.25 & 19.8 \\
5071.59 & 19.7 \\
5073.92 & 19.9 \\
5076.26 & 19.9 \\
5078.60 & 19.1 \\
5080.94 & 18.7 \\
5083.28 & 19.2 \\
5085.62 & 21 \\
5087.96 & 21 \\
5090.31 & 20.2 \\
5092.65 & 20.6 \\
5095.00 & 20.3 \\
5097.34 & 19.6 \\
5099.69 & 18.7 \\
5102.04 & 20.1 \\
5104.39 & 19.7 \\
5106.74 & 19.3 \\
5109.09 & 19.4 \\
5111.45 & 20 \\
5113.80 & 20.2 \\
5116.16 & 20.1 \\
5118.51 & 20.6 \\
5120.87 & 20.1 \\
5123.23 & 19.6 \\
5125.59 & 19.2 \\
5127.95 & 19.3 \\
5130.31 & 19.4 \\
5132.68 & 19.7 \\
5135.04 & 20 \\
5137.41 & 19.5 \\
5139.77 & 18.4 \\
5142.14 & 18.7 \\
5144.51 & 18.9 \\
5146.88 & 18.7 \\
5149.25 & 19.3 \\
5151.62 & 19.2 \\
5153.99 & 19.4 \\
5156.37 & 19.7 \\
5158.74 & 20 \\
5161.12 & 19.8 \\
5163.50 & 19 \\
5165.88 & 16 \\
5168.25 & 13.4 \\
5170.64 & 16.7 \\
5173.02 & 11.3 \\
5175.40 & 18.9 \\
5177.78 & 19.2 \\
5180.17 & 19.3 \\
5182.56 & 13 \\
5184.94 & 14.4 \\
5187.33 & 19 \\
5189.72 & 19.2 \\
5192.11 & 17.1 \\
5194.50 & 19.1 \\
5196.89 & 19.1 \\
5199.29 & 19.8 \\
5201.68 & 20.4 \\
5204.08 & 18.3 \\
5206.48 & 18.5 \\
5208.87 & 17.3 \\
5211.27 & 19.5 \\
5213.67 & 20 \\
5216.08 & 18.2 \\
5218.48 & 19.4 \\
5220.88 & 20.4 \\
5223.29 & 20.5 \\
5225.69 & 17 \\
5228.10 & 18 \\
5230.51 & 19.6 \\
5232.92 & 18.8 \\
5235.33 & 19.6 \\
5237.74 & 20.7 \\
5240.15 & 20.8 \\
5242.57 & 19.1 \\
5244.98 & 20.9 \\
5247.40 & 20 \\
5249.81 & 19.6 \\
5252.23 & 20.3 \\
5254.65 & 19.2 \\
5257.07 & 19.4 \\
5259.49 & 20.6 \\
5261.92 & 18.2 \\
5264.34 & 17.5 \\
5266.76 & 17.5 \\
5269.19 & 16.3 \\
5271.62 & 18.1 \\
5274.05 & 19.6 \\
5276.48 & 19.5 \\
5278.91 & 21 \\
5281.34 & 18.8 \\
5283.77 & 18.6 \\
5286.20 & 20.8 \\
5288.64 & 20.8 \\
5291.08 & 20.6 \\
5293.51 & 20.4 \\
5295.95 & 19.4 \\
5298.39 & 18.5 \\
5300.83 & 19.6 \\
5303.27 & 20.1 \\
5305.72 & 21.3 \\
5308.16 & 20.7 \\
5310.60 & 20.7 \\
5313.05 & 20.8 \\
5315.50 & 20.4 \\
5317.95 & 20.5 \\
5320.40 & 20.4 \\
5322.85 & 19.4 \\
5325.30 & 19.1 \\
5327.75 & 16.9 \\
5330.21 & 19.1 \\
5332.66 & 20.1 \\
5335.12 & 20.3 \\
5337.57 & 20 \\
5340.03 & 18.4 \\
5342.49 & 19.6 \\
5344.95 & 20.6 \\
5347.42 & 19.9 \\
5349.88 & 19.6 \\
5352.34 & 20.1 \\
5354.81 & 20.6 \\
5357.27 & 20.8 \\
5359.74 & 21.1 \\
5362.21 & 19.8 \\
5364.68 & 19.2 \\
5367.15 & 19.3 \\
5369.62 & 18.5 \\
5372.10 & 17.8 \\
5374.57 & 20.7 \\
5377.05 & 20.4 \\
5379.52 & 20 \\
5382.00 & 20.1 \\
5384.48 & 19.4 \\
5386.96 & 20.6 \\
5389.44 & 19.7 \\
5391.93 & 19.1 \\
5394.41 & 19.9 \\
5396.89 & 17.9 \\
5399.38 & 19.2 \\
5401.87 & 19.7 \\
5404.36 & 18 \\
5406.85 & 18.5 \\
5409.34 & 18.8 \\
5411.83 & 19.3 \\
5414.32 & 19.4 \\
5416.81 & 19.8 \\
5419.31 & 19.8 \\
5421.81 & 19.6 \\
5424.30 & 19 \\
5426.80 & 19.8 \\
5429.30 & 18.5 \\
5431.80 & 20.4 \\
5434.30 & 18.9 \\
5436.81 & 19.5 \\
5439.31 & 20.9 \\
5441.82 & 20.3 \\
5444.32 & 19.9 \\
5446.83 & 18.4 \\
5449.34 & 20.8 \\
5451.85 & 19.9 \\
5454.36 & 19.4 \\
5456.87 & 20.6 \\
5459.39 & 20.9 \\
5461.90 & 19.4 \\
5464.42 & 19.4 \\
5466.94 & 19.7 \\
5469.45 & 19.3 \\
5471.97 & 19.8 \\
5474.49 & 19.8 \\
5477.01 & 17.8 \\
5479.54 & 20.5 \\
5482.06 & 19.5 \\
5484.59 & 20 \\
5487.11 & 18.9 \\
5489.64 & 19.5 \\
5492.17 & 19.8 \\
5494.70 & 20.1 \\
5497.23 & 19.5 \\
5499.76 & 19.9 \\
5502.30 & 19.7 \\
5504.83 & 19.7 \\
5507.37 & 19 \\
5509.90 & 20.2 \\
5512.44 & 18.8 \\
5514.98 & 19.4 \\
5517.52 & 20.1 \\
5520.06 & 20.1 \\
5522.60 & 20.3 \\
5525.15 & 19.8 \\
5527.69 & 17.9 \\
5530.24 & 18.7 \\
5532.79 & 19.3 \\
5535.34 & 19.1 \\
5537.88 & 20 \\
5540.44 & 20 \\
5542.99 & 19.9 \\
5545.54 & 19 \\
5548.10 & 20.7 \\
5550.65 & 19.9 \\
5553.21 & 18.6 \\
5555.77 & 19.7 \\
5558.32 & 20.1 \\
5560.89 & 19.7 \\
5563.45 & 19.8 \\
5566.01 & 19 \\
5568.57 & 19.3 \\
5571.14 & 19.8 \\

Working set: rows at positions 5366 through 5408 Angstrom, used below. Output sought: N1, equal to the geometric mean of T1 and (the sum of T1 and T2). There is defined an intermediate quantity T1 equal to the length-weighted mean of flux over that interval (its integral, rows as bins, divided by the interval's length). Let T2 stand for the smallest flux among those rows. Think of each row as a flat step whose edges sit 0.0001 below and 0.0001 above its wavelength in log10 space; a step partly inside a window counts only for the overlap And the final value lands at 26.80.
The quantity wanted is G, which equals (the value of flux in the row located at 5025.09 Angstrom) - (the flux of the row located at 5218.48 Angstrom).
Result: 0.20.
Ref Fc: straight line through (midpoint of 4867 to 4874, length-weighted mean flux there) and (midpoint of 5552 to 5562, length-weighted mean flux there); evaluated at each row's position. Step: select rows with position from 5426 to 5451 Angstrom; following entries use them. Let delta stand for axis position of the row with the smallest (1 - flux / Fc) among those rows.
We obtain 5439.31 Angstrom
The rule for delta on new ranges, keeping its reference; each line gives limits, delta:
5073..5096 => 5085.62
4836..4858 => 4836.64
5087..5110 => 5087.96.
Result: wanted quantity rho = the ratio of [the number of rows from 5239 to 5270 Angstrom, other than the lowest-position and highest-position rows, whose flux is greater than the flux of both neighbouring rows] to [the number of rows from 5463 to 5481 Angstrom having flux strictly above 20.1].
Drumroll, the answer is 3.0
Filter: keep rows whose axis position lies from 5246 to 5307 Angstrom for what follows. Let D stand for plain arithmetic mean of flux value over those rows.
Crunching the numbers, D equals 19.4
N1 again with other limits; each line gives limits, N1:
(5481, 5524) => 27.51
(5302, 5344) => 27.04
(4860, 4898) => 24.68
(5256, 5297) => 26.15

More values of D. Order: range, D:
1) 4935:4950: 20.5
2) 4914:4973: 20.2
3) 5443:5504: 19.7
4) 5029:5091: 19.8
